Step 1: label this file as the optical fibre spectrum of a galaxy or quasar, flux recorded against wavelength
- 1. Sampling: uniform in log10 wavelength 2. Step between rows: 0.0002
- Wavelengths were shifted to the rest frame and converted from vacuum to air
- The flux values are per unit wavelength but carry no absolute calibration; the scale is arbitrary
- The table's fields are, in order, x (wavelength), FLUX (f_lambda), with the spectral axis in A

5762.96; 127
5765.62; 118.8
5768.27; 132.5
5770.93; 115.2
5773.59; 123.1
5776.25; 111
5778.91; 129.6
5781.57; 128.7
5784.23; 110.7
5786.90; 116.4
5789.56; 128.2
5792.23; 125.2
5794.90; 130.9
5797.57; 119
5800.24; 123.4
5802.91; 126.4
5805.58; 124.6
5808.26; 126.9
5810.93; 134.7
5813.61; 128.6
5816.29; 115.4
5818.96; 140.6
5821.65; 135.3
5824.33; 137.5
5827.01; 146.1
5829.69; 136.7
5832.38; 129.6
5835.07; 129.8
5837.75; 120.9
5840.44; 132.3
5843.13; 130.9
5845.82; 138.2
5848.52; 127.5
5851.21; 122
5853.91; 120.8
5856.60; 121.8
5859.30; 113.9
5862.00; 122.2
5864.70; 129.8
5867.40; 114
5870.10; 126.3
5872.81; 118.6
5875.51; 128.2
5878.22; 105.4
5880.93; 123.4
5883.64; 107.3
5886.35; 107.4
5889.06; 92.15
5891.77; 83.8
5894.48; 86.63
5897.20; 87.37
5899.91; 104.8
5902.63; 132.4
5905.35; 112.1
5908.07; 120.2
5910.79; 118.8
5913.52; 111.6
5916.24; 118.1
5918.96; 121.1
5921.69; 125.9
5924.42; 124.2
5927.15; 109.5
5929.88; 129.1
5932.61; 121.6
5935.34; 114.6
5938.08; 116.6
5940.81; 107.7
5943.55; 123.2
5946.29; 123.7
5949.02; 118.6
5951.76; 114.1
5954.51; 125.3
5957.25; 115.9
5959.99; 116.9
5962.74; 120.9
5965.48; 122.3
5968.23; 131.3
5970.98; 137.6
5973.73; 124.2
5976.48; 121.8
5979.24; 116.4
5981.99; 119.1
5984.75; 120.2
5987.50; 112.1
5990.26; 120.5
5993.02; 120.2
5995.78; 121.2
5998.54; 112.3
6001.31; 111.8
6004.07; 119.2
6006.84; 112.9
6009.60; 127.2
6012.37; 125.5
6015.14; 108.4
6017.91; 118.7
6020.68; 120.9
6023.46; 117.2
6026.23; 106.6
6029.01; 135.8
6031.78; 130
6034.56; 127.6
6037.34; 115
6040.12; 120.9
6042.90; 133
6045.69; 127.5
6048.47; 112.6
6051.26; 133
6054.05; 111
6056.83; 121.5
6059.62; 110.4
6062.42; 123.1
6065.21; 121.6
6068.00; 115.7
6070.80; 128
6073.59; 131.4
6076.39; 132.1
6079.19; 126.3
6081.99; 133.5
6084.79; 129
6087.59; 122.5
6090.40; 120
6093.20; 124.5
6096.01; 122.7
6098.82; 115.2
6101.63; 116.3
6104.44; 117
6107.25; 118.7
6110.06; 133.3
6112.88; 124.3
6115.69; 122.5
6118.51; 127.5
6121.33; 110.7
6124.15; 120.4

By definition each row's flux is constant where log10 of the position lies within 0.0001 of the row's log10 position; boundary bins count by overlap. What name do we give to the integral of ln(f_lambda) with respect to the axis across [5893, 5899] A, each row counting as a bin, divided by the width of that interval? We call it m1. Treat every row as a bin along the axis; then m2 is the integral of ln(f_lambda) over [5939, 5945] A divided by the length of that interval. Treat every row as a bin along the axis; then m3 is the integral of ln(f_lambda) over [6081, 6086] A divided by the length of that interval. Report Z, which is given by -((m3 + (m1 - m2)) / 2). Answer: -2.31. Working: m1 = 4.48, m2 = 4.748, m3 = 4.878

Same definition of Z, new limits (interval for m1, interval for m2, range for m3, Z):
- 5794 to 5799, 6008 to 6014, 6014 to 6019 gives -2.36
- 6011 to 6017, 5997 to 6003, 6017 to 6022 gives -2.41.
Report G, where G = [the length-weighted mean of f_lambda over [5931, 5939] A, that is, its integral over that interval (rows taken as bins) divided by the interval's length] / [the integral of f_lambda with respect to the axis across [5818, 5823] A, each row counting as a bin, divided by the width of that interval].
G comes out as 0.86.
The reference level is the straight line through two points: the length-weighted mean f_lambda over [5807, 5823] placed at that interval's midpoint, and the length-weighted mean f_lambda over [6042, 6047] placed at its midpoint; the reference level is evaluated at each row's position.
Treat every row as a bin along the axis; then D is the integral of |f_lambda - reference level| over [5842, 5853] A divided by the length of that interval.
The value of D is 5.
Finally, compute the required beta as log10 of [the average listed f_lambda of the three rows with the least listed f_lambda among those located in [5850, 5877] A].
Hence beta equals 2.06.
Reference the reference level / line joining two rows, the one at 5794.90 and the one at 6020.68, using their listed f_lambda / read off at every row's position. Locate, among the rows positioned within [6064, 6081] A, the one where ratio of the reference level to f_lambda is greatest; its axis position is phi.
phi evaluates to 6068.00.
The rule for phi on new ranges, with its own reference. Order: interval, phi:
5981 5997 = 5987.50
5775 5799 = 5784.23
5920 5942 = 5940.81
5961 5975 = 5962.74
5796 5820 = 5816.29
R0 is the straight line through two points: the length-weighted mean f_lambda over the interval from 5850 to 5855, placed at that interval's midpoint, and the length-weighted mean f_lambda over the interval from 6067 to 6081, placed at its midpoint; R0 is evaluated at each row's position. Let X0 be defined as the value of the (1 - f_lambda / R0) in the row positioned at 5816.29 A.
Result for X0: 0.041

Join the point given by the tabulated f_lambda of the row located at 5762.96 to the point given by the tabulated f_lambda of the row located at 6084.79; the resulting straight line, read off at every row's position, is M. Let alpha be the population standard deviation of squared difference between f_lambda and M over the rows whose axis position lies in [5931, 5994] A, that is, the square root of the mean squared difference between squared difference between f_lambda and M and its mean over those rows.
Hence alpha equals 94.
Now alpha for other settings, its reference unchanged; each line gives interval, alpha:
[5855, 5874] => 75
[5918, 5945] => 142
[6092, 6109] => 63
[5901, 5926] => 93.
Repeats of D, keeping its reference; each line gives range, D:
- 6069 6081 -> 3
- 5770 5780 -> 11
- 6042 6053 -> 7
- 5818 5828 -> 9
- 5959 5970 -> 8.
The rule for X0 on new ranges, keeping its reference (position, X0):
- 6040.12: 0.043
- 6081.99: -0.048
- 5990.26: 0.036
